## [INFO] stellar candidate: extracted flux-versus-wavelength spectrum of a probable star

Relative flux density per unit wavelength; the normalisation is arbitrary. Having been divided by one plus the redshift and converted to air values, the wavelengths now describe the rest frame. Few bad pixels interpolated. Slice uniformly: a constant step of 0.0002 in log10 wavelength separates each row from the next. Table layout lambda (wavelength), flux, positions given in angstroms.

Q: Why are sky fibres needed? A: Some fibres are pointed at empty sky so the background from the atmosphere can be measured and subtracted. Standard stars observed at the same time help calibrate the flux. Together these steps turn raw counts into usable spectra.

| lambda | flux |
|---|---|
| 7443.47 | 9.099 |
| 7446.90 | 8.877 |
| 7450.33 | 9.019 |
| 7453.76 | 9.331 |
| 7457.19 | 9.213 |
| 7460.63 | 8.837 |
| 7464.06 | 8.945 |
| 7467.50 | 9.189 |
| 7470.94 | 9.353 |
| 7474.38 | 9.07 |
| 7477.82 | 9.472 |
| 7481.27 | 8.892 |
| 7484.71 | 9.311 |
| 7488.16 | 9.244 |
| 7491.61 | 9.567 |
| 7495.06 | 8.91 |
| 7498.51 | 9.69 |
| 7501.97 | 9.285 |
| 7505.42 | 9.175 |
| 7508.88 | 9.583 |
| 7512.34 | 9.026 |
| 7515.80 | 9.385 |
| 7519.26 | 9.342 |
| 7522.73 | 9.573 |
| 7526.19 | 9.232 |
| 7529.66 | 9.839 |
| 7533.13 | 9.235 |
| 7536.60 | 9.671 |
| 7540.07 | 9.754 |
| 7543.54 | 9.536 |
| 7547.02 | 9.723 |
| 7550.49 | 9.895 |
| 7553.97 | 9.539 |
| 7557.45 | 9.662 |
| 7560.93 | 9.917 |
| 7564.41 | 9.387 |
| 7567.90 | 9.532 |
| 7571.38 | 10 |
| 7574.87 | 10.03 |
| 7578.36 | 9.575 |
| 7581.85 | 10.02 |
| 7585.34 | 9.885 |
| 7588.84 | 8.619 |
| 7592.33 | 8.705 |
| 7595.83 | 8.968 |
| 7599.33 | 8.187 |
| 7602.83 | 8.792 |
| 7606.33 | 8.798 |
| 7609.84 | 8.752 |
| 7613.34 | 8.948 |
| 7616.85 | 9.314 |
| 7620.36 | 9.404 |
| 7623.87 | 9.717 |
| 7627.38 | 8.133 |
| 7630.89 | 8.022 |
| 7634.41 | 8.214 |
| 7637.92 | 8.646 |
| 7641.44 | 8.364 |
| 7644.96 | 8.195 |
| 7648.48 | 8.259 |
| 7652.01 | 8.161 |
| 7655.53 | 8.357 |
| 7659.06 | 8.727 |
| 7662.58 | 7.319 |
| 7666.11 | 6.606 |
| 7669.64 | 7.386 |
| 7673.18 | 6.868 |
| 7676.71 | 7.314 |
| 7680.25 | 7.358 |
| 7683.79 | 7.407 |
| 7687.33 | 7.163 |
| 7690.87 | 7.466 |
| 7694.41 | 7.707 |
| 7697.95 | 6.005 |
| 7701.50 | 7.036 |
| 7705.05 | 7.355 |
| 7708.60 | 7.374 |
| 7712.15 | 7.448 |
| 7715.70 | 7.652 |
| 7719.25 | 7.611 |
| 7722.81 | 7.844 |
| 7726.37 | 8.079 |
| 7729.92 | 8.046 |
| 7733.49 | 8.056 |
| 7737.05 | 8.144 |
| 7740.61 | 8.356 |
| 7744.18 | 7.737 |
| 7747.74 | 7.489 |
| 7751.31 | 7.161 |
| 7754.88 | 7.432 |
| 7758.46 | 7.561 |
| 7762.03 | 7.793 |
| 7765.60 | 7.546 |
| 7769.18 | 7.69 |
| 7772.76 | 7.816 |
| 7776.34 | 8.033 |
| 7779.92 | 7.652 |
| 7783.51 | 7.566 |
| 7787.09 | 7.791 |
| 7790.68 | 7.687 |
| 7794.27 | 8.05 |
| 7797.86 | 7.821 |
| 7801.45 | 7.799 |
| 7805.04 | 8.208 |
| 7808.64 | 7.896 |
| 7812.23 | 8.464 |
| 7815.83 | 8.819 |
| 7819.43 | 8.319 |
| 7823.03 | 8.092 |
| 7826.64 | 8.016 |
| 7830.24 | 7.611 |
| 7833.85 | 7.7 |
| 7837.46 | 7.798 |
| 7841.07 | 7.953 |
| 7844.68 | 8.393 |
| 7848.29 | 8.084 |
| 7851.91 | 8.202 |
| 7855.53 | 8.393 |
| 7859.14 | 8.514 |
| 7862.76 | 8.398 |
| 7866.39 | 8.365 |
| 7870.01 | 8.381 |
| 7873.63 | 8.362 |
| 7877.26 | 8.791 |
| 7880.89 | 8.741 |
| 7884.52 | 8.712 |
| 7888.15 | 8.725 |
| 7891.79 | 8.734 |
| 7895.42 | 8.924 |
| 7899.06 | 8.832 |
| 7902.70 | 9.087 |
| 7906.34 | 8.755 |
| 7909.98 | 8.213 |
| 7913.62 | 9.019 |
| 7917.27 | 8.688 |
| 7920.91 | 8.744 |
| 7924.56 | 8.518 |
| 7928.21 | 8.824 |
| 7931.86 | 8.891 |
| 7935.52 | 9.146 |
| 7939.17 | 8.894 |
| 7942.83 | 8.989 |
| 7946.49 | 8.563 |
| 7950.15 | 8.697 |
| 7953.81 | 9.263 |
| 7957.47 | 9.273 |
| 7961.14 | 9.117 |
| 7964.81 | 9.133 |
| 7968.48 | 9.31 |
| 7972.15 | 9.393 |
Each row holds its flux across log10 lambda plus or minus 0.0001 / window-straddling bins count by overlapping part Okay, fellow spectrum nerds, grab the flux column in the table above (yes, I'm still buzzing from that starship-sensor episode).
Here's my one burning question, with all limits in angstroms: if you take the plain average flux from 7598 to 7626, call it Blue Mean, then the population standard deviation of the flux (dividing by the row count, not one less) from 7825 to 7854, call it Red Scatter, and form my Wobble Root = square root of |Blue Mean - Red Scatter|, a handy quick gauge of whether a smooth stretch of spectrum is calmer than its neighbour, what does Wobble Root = 2.96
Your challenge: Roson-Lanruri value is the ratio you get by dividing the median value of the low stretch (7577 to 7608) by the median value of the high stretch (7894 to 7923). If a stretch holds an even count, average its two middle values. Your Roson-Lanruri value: 1.00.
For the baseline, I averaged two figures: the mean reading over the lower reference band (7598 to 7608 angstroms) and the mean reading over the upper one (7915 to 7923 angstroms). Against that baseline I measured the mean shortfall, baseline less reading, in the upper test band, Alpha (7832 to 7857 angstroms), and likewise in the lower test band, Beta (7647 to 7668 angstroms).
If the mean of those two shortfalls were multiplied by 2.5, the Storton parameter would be 1.7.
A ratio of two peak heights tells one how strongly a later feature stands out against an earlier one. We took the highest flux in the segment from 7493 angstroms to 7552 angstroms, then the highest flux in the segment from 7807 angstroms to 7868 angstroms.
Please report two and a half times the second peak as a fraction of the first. 2.23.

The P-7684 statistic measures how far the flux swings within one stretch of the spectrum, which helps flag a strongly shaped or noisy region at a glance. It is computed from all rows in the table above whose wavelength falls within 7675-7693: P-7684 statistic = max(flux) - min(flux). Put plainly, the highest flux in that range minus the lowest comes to 0.30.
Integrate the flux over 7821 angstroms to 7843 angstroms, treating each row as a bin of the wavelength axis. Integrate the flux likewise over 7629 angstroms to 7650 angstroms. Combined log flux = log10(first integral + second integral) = 2.54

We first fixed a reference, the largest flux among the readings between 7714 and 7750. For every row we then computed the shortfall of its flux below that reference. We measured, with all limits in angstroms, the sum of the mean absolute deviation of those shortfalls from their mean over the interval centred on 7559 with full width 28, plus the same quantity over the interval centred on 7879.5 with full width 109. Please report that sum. 0.50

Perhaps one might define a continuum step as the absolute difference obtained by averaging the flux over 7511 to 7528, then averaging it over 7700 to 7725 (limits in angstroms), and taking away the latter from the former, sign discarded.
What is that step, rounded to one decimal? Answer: 1.8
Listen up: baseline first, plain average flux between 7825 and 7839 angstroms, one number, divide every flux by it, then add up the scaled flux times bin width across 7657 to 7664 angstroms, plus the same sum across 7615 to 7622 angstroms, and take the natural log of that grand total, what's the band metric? 2.75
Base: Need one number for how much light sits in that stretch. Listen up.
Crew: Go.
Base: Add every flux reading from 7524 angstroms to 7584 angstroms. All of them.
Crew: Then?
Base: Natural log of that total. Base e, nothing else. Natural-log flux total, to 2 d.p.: 5.10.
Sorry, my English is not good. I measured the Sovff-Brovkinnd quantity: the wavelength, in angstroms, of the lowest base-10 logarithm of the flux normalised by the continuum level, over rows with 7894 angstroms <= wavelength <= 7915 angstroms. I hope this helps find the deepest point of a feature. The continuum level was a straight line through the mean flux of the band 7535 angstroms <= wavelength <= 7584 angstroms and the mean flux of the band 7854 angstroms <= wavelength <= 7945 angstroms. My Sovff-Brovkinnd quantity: 7909.98 angstroms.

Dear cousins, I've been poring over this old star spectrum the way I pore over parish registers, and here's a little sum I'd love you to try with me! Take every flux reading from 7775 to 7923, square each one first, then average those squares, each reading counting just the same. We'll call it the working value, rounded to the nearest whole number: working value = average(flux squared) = 69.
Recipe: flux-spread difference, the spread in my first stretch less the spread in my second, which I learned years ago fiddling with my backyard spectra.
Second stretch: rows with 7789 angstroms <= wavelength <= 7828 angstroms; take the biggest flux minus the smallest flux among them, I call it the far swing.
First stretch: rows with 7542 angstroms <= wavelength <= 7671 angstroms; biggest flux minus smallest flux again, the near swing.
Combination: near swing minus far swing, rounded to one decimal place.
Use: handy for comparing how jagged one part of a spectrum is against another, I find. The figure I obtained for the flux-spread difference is 2.3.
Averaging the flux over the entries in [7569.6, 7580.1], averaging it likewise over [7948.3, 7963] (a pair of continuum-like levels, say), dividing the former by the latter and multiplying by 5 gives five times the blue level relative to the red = 5.43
